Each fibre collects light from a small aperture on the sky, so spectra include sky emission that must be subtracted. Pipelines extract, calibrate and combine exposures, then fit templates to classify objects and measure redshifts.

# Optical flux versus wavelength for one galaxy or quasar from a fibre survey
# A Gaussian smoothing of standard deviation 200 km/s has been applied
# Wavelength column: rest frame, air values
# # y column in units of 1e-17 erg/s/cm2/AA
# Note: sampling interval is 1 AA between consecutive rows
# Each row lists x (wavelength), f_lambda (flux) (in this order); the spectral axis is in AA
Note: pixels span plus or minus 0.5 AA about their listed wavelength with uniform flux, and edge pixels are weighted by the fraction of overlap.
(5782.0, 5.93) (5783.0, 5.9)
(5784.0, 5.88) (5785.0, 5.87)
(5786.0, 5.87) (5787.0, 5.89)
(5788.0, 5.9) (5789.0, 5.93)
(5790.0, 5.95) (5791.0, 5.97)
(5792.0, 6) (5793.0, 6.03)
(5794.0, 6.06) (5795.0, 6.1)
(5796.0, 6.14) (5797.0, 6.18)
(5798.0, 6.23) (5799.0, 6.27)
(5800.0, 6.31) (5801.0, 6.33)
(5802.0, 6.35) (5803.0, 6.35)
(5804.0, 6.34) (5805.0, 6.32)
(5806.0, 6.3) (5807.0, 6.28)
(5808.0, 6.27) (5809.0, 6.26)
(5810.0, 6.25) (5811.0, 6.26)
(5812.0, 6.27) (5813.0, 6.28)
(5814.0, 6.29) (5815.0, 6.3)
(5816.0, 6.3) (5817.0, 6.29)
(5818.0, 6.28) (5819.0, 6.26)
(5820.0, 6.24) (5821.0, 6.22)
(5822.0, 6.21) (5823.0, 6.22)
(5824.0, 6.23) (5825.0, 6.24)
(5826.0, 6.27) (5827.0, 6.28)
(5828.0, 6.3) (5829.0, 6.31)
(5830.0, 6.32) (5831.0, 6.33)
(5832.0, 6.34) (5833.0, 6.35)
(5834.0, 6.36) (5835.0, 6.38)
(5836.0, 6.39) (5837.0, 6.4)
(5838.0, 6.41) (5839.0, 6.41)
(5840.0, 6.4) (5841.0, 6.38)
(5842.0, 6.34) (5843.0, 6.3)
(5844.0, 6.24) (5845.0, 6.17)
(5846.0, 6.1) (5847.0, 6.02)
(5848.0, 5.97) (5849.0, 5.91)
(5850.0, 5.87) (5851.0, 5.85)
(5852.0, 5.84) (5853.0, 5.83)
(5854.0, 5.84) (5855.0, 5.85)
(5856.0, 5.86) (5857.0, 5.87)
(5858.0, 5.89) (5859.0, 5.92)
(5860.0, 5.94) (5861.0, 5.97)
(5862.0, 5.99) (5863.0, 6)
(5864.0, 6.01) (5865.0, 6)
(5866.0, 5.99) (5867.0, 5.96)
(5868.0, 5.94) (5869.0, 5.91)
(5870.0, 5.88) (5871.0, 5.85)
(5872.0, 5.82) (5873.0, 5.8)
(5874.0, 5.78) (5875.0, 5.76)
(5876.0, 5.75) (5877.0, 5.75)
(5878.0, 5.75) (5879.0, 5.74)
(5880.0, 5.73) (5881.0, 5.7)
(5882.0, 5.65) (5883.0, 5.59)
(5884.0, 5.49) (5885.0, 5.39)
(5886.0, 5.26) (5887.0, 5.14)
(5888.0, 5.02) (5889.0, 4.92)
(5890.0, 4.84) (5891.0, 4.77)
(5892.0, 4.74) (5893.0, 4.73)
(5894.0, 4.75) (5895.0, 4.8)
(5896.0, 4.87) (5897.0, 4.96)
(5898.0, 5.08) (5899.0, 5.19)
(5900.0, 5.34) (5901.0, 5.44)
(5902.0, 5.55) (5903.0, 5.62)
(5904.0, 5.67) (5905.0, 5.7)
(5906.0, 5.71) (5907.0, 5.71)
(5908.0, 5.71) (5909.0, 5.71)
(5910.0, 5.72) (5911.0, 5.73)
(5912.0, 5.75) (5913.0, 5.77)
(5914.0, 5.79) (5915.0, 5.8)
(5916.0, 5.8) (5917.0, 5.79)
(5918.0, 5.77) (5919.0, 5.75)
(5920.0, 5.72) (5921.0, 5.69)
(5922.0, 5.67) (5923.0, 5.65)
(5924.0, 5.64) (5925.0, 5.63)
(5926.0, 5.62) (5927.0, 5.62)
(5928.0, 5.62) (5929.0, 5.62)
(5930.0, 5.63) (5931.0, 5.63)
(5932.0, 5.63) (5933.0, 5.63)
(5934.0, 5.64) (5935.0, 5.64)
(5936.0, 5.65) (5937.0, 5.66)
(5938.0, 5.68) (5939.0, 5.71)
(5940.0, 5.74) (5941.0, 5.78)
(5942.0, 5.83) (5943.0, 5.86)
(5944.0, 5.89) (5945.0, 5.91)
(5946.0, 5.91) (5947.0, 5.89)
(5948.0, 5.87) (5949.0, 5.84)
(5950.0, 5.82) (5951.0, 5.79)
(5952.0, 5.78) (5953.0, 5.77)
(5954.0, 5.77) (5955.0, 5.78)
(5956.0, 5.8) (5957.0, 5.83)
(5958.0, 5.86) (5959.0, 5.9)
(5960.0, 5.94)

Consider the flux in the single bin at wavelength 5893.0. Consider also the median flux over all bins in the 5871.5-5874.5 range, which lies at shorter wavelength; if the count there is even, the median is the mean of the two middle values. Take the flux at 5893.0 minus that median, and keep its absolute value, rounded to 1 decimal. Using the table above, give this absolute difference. 1.1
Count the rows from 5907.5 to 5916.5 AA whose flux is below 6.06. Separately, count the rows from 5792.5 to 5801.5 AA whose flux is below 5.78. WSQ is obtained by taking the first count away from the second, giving -9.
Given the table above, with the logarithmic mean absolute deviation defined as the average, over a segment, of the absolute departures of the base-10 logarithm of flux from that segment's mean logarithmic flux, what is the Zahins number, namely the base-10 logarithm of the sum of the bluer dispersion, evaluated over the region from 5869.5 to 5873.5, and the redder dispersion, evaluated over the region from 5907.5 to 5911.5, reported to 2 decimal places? -2.58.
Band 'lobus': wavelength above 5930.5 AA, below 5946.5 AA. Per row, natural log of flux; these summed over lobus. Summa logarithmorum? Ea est 27.9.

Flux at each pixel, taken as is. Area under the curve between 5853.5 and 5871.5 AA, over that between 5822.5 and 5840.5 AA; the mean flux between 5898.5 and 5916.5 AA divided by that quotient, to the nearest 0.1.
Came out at 6.0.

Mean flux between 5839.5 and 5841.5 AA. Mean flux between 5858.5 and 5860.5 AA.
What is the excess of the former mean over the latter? 0.46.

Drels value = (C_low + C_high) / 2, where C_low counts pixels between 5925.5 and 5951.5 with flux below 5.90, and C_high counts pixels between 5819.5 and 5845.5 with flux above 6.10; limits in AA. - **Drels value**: 25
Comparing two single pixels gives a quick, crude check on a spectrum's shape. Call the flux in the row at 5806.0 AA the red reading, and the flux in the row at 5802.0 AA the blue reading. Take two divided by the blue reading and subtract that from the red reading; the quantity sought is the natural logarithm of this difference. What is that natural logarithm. 1.79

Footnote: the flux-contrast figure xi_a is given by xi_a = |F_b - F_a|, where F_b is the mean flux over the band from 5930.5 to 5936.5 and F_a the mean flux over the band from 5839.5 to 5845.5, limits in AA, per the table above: 0.7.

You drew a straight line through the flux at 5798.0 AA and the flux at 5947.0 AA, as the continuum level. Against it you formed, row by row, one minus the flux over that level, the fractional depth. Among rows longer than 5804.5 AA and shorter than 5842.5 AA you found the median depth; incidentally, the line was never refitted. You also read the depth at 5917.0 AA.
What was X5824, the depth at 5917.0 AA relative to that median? -1.7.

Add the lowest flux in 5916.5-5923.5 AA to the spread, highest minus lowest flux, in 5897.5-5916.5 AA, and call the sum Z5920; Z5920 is 6.4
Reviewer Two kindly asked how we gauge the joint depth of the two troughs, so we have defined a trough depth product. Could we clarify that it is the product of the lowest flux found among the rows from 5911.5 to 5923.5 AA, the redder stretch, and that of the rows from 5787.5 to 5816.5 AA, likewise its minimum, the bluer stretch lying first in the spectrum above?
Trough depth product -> 33.3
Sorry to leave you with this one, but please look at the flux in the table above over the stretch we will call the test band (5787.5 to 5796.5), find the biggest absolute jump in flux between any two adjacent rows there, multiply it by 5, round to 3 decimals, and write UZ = 0.200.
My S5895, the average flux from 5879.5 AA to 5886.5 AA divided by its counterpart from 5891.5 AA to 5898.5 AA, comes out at 1.14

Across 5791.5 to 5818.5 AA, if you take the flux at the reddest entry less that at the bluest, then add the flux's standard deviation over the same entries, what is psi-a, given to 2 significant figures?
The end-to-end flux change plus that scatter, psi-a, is 0.38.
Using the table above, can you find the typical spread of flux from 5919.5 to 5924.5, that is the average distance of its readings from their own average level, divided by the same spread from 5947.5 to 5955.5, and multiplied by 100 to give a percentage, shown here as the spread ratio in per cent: 81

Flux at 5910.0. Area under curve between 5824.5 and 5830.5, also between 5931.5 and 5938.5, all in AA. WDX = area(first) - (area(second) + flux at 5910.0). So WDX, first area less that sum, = -8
